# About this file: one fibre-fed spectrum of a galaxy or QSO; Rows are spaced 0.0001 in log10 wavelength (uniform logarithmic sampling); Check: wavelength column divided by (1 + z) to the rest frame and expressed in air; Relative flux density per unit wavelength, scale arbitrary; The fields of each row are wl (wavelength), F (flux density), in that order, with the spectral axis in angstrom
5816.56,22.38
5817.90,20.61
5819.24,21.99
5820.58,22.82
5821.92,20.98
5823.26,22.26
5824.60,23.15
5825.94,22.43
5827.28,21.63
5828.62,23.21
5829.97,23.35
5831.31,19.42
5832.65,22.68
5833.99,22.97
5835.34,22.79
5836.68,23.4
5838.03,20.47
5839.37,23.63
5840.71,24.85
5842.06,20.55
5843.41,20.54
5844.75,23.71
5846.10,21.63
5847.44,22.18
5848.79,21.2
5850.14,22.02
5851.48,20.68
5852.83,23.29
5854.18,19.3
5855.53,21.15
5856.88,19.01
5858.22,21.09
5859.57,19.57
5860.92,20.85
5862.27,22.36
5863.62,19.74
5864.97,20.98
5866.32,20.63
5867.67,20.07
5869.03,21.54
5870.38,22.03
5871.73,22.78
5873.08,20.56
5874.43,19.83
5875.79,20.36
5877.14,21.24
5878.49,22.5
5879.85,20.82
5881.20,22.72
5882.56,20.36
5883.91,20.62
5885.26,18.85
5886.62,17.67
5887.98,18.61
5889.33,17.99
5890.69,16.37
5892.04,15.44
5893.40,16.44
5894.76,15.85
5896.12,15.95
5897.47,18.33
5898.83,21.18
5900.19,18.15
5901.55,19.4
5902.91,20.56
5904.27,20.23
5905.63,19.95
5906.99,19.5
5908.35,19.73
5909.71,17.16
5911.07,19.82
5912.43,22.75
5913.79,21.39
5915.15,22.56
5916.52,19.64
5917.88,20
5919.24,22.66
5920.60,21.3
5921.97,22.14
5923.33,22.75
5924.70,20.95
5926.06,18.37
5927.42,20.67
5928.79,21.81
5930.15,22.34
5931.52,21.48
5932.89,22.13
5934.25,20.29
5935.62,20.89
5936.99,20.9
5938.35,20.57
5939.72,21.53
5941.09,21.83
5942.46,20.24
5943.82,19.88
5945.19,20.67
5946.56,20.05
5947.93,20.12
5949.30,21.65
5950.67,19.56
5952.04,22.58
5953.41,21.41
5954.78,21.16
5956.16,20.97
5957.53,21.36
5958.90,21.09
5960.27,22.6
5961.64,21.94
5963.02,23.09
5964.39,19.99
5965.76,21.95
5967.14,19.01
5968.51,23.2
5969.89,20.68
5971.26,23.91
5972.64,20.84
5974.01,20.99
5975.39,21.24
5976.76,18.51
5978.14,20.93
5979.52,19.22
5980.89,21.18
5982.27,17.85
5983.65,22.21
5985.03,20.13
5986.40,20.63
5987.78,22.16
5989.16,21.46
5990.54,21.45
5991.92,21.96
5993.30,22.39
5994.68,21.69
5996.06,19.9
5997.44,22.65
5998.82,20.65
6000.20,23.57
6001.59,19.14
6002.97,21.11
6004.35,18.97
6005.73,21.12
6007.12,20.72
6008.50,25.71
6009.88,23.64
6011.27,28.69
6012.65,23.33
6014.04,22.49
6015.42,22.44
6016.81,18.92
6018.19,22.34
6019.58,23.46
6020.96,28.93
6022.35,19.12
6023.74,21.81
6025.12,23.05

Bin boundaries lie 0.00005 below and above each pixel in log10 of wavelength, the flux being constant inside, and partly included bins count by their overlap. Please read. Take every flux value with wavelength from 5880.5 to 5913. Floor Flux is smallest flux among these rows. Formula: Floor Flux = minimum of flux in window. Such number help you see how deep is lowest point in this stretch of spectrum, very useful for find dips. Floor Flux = 15.44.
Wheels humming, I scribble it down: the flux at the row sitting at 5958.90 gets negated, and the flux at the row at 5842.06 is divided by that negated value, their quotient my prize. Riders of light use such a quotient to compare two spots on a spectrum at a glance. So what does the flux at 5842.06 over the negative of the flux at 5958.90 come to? -0.974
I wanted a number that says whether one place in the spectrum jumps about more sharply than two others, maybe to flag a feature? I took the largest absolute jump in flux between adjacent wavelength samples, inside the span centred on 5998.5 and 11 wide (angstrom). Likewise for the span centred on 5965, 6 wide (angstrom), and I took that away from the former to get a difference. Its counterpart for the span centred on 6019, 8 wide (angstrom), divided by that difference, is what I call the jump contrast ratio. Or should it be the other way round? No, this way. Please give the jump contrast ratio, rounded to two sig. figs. 7.4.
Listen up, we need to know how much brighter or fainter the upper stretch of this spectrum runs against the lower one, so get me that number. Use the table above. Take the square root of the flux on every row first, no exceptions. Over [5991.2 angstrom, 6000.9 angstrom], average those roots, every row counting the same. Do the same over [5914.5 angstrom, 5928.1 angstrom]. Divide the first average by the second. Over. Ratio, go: 1.02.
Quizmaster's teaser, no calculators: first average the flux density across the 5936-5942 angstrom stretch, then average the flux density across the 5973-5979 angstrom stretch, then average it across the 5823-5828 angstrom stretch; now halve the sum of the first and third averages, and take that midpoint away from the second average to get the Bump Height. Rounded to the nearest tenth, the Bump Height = -1.4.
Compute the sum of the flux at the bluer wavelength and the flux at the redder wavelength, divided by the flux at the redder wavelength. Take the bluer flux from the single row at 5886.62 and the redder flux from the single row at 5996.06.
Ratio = 1.89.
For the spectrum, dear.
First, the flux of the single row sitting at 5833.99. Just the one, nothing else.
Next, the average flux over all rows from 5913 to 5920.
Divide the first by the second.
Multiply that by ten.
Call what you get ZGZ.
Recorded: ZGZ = 10.8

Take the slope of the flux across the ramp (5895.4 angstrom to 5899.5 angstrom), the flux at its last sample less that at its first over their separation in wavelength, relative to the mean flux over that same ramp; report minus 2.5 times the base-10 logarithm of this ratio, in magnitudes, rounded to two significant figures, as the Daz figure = 2.5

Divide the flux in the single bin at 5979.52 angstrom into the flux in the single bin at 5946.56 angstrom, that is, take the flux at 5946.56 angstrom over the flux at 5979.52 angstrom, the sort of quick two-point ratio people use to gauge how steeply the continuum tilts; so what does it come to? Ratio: 1.04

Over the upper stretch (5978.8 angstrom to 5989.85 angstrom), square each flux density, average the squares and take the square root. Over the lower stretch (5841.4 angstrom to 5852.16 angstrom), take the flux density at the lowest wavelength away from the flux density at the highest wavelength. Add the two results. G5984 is 21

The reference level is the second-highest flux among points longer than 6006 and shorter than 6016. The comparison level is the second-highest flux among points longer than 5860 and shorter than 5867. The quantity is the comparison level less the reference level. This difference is -5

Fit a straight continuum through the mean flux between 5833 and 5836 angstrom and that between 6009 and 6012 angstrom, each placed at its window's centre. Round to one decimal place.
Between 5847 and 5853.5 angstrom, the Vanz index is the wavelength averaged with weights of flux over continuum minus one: 5849.8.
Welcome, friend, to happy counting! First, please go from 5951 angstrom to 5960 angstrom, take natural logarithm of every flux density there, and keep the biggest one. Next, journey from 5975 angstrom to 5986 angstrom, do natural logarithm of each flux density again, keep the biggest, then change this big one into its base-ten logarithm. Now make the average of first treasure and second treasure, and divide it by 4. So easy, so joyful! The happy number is 0.451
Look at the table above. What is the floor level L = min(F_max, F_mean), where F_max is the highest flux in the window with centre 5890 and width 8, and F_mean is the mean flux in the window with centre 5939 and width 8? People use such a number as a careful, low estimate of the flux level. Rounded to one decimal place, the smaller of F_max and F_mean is 18.6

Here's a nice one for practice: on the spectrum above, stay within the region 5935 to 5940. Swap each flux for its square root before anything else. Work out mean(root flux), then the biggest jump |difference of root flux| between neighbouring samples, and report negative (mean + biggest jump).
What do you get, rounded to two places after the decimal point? -4.68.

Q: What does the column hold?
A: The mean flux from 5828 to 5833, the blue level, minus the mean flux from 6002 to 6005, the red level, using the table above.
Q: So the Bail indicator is 2.1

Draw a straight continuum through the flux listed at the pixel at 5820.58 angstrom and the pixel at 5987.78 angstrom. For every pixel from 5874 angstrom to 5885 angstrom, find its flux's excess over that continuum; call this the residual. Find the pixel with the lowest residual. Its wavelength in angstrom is 5874.43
